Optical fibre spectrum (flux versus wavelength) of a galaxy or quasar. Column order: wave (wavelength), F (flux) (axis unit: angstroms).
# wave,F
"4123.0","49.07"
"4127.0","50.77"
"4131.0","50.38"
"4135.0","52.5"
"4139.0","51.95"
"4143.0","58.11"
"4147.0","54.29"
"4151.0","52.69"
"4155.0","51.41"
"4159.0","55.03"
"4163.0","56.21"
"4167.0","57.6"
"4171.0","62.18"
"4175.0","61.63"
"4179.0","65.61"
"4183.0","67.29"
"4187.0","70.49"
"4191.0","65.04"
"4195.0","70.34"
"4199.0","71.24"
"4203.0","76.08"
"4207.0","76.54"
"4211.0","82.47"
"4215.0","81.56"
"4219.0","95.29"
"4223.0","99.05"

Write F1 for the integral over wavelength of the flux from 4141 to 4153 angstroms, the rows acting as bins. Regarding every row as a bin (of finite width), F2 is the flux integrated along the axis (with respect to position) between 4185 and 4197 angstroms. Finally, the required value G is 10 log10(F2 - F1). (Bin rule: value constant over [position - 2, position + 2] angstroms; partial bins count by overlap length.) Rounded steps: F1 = 660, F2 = 823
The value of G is 22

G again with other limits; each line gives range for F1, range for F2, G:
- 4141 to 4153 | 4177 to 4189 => 22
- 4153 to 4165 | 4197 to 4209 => 24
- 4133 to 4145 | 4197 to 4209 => 24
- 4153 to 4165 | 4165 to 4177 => 19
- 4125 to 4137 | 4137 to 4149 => 16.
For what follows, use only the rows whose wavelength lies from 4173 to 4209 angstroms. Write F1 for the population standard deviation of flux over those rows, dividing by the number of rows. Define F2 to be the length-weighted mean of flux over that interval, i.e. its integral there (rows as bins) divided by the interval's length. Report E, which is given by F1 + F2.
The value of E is 74.1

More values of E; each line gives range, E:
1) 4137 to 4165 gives 56.5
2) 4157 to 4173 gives 60.5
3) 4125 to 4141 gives 52.3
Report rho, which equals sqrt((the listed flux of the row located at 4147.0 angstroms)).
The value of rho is 7.4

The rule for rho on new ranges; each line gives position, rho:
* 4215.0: 9.0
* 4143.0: 7.6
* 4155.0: 7.2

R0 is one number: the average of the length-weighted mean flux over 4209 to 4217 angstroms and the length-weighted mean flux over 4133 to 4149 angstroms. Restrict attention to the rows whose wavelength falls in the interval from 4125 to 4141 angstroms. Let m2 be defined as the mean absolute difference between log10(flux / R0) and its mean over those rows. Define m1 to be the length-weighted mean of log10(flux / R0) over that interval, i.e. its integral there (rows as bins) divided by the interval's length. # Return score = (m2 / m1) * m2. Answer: -0.0004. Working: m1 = -0.12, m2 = 0.0070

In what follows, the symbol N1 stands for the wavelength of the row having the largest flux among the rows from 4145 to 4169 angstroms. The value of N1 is 4167.0 angstroms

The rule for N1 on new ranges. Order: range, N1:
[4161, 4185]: 4183.0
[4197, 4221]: 4219.0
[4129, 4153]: 4143.0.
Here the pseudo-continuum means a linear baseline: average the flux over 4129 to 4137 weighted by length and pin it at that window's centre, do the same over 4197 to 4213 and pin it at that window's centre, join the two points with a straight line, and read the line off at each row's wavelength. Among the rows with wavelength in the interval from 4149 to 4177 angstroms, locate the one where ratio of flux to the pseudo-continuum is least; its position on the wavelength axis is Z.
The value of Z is 4155.0 angstroms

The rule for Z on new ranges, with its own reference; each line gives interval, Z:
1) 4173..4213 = 4191.0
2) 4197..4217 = 4199.0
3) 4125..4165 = 4155.0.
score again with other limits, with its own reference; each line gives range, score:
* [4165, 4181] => -0.0053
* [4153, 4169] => -0.0023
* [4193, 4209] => 0.0081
